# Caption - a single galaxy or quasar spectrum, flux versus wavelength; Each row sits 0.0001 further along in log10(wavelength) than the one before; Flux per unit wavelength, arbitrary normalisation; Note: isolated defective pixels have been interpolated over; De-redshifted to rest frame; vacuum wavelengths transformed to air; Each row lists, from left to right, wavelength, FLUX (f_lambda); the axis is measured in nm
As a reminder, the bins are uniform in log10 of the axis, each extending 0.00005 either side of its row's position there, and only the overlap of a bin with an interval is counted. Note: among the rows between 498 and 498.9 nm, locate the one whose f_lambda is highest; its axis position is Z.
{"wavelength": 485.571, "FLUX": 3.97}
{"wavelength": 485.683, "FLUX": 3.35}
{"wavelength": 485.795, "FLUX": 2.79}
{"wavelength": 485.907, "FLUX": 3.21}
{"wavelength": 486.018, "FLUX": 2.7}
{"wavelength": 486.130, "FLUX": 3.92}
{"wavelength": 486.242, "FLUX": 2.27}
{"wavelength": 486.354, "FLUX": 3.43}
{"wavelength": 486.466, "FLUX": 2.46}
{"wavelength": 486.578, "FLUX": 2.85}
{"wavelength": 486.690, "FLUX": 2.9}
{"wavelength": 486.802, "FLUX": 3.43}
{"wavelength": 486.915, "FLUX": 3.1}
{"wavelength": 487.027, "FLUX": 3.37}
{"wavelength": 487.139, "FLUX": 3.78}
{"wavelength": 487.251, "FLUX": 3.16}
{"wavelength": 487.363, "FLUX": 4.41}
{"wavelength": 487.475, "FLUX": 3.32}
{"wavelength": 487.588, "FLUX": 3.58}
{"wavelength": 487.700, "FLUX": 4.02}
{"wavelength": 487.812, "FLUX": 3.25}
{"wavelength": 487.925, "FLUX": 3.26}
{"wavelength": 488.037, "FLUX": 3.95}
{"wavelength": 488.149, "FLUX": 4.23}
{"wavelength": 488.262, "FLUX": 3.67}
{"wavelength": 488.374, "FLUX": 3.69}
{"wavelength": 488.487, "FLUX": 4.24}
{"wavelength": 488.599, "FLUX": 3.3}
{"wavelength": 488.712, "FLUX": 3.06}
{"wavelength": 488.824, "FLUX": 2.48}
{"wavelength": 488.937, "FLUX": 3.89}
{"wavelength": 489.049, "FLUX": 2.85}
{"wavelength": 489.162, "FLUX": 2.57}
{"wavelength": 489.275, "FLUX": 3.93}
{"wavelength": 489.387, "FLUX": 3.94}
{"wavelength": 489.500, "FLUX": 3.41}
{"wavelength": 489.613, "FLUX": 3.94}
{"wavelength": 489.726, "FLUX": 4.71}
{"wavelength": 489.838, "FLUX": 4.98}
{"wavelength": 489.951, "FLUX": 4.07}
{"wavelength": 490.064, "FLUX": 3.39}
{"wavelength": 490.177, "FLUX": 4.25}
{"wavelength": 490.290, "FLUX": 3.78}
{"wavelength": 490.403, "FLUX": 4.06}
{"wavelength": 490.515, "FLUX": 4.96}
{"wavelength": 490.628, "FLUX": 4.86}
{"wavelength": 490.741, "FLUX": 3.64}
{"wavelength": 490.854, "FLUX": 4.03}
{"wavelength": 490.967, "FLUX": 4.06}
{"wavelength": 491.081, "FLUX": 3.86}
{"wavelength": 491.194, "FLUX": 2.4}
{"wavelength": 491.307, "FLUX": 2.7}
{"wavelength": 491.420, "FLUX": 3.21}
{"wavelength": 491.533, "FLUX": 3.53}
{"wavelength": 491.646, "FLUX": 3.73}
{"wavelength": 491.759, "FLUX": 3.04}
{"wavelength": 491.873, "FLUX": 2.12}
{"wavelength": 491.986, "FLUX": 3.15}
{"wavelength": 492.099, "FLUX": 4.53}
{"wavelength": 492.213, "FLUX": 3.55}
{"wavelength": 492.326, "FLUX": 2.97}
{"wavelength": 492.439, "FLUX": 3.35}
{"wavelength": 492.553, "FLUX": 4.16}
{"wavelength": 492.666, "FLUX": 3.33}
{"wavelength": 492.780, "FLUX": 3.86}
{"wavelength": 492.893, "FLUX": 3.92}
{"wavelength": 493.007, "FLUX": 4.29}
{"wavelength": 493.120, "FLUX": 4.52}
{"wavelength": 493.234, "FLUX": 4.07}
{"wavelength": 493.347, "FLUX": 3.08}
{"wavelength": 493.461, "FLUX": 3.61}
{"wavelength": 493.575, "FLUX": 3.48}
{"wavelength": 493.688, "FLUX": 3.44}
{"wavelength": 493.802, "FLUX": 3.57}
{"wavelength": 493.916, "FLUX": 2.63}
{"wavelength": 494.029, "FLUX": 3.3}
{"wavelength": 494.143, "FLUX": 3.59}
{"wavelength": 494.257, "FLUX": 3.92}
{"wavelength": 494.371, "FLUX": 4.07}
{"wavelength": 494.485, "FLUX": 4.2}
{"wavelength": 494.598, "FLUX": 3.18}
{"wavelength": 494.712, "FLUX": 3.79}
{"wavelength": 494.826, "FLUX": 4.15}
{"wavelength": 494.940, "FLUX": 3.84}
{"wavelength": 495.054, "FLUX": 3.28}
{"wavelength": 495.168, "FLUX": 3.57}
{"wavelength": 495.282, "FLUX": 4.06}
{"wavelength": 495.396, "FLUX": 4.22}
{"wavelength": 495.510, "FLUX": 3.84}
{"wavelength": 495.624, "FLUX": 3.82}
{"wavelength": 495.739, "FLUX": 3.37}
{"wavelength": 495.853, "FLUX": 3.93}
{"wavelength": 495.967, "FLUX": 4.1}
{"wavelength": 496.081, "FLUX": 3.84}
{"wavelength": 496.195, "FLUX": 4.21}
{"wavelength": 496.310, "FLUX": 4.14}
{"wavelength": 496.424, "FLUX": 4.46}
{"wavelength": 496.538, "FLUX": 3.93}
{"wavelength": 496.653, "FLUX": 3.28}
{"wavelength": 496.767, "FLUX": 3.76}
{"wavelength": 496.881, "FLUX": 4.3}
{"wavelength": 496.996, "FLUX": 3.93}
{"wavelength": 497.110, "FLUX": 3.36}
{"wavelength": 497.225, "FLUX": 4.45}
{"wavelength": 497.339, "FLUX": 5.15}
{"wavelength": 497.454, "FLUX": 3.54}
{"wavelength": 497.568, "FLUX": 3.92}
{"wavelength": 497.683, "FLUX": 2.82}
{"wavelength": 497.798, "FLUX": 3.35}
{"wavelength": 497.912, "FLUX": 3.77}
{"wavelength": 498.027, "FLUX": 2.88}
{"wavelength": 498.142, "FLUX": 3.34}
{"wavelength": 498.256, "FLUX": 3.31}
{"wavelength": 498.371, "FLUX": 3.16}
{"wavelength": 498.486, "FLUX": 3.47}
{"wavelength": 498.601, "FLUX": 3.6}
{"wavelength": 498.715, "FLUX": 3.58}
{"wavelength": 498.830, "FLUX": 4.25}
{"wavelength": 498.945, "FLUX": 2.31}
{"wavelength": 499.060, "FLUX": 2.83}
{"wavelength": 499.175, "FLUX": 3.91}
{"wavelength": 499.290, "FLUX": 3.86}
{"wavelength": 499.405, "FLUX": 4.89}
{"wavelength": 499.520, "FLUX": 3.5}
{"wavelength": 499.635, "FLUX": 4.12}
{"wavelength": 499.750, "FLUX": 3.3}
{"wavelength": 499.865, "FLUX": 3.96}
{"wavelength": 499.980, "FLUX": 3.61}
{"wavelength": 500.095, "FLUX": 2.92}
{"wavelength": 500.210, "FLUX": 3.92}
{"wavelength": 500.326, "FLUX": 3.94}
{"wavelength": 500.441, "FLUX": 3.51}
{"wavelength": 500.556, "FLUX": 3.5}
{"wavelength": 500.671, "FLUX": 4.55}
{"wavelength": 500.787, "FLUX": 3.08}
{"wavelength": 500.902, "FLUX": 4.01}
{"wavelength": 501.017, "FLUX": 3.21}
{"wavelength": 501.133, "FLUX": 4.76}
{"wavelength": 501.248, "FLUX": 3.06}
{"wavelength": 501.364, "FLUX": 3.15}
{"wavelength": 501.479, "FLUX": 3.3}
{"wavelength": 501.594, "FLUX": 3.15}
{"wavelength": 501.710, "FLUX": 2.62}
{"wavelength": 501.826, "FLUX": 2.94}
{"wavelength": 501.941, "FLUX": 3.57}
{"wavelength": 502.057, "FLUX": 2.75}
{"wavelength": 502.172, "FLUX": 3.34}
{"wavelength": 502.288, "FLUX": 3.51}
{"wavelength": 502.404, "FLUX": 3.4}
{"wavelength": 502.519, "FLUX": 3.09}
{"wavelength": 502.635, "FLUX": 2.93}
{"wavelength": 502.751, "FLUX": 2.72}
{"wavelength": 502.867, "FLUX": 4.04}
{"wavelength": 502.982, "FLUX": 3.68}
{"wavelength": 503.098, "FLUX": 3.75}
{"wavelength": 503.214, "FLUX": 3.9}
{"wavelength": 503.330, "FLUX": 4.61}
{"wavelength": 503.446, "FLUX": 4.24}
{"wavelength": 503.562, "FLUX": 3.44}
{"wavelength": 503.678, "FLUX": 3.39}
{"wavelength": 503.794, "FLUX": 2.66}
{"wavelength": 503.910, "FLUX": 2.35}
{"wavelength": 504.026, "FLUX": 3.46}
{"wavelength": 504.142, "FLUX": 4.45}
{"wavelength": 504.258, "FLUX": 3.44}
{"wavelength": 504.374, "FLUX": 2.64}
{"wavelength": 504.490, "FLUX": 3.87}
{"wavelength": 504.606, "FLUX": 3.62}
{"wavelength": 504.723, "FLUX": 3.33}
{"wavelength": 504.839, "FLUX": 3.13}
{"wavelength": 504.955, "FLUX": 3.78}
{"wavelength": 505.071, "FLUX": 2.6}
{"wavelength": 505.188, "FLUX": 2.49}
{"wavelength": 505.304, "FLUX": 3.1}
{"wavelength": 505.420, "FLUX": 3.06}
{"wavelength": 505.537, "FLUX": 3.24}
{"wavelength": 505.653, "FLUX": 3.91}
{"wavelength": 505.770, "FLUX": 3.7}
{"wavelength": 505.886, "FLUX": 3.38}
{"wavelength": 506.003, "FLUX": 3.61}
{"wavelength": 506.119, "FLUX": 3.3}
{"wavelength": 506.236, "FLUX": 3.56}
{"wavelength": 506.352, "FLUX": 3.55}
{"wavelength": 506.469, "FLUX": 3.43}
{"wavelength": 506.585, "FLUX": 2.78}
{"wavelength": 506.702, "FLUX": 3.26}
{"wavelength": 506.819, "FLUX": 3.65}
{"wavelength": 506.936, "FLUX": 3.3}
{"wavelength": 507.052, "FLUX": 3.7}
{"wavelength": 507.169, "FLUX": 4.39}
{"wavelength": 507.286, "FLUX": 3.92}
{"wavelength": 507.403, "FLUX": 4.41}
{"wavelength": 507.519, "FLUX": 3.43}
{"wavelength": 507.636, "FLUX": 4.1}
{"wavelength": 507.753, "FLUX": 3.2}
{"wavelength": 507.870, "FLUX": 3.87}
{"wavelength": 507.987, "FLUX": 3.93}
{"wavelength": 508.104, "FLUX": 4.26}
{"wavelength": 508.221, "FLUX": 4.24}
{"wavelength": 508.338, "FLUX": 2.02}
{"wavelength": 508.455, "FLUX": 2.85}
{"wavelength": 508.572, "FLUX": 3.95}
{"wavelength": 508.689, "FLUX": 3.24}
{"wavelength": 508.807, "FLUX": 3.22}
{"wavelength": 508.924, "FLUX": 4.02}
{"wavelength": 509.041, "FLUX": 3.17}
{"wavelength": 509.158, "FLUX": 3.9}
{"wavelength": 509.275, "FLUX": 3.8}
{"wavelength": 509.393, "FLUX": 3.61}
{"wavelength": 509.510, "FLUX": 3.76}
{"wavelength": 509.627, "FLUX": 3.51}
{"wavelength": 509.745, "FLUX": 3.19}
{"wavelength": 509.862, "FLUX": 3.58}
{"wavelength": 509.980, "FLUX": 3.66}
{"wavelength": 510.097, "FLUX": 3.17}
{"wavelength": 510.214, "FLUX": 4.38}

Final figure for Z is 498.830 nm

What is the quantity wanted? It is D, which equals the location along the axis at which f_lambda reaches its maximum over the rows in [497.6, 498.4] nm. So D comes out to 497.912 nm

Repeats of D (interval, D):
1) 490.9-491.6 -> 490.967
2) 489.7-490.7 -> 489.838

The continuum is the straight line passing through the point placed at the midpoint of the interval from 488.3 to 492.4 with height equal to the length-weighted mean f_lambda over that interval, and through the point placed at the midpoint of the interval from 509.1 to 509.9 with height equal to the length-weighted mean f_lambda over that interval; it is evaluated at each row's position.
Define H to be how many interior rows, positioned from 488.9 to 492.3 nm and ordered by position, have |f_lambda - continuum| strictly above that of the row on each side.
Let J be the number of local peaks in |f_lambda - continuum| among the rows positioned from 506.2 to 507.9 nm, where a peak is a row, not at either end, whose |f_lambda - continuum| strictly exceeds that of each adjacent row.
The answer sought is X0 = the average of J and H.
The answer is 7.0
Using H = 9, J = 5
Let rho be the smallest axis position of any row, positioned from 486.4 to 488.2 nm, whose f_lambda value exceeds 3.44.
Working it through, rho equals 487.139 nm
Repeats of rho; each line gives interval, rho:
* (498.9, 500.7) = 499.175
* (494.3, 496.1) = 494.371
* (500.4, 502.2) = 500.441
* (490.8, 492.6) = 490.854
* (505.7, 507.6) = 505.770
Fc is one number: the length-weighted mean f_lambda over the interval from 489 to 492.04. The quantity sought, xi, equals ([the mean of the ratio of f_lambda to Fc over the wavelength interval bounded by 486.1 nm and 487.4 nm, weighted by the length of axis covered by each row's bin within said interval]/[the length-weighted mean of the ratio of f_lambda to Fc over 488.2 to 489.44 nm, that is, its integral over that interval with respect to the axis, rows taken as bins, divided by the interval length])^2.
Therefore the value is 0.89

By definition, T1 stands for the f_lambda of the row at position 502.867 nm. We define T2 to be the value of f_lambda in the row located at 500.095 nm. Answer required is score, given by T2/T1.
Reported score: 0.72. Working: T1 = 4.04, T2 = 2.92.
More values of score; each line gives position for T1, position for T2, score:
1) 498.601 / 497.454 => 0.98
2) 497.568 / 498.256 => 0.84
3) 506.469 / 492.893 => 1.14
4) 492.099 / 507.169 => 0.97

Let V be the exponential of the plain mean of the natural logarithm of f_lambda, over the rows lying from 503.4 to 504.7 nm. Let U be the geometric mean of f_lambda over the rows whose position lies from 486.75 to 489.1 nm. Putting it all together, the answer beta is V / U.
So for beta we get 0.96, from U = 3.49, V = 3.35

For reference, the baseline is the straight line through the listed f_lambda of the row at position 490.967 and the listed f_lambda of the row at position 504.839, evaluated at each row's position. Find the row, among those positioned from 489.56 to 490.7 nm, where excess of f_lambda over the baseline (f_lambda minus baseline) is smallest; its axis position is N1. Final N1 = 490.064 nm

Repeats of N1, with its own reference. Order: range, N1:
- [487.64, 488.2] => 487.812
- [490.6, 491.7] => 491.194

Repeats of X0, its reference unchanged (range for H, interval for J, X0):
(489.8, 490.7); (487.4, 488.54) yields 2.0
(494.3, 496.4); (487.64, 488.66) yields 4.5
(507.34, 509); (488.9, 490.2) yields 3.5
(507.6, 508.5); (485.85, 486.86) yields 2.5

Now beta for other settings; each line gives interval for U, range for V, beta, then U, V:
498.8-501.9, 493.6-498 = 1.07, 3.51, 3.76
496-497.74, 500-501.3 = 0.93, 3.90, 3.63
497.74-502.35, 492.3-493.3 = 1.10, 3.45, 3.80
